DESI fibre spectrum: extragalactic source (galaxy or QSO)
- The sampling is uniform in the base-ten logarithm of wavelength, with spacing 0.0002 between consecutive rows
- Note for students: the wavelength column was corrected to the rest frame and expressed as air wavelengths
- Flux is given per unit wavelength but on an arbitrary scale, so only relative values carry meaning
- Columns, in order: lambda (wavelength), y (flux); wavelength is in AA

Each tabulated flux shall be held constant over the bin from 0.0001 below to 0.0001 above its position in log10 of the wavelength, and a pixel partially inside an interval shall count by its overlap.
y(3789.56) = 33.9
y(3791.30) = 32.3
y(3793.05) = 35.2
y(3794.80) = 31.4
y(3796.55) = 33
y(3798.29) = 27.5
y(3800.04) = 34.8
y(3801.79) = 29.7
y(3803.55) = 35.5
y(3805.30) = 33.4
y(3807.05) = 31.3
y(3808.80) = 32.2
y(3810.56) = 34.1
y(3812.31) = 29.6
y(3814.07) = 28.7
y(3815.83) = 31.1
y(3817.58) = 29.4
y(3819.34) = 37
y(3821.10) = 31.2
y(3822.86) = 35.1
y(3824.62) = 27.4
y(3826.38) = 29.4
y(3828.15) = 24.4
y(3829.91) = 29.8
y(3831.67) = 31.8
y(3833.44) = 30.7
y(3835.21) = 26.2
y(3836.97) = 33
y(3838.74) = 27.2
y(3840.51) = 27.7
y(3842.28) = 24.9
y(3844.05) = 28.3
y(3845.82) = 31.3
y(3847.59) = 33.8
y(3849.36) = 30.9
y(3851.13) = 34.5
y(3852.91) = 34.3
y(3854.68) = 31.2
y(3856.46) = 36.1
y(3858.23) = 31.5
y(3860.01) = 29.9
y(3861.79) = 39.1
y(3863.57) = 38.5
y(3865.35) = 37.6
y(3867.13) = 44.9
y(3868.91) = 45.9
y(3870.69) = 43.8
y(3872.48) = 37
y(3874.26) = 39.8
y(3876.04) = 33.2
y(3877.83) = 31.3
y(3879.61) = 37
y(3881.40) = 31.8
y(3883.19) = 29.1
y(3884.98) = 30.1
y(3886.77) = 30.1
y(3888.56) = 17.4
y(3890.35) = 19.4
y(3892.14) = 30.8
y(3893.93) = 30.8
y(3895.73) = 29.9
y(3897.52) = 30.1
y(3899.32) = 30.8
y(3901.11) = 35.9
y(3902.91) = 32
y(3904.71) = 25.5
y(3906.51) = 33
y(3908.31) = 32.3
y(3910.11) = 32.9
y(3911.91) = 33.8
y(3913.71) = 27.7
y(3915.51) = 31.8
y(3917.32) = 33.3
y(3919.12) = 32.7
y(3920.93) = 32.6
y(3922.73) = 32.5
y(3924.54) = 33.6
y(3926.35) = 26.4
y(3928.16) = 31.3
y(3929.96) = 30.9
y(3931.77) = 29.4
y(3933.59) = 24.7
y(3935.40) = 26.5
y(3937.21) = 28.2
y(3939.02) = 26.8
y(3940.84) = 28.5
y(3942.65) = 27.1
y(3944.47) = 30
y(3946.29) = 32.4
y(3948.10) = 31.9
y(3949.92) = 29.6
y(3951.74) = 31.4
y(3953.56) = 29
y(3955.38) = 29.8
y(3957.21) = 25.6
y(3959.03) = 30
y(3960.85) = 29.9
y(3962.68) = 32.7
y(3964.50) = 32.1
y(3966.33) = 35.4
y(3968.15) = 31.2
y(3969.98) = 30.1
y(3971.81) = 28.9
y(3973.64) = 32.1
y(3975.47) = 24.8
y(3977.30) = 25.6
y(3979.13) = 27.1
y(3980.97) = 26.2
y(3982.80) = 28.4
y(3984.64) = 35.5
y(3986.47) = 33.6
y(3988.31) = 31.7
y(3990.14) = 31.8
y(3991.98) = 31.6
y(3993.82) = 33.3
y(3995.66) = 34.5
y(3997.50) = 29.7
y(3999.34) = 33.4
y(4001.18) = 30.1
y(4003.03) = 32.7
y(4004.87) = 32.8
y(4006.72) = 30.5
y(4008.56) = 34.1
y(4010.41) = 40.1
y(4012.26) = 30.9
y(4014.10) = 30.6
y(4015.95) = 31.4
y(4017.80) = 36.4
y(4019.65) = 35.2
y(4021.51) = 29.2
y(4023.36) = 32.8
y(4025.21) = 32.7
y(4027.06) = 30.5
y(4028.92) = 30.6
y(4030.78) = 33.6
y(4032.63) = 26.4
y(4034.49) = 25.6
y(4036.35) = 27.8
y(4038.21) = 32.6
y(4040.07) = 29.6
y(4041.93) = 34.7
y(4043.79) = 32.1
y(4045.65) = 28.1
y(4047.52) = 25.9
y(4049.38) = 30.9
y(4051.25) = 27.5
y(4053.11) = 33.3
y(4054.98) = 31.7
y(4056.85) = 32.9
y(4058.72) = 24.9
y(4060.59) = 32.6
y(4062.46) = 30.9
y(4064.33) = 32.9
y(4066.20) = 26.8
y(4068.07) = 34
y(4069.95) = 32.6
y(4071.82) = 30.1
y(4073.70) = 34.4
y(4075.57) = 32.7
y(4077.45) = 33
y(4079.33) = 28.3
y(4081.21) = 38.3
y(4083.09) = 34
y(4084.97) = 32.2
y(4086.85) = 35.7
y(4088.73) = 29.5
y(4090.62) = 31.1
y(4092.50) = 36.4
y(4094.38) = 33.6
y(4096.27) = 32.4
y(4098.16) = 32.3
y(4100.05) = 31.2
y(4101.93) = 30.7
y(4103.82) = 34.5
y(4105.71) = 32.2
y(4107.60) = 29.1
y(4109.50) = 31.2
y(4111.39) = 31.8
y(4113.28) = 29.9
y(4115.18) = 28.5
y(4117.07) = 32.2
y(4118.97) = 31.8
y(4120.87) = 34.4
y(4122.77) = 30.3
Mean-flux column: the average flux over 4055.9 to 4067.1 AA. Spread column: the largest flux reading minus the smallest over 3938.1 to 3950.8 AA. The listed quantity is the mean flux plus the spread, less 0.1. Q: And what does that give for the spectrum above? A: 36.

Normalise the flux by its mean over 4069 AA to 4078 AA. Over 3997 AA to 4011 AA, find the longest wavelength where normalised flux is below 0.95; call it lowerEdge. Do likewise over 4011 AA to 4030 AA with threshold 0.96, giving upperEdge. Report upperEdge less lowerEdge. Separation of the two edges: 22.2 AA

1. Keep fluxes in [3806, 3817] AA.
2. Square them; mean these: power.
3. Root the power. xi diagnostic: 31.2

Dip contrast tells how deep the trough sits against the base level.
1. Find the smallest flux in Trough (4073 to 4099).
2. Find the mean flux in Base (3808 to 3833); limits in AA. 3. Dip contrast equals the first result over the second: 0.919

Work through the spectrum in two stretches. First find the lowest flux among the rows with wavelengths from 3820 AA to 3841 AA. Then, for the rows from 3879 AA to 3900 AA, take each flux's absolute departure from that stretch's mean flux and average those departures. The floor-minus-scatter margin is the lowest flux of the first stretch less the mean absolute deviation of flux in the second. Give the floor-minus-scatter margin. 20.9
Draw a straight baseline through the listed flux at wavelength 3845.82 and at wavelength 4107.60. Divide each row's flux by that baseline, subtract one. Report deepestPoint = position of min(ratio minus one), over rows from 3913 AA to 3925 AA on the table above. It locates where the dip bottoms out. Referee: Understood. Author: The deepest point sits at 3913.71 AA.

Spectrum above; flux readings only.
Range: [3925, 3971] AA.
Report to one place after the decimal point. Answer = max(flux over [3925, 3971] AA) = 35.4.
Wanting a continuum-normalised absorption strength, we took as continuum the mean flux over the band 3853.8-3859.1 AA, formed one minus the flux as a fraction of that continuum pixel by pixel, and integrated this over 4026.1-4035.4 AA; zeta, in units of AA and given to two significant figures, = 1.0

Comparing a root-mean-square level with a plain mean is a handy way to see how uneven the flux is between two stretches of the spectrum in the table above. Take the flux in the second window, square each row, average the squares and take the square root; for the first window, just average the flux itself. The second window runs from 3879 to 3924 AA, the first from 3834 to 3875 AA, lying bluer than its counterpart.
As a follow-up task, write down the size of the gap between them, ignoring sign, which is 3.4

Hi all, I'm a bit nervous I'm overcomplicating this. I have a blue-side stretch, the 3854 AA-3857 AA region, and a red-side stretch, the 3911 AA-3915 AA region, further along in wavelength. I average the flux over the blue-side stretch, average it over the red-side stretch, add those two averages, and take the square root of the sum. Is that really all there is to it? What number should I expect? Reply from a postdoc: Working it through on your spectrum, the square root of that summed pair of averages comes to 8.02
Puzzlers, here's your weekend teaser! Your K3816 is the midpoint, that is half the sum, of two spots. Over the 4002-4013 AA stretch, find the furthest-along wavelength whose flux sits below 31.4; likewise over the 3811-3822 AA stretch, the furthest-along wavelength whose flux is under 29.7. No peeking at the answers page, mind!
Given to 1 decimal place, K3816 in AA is 3914.9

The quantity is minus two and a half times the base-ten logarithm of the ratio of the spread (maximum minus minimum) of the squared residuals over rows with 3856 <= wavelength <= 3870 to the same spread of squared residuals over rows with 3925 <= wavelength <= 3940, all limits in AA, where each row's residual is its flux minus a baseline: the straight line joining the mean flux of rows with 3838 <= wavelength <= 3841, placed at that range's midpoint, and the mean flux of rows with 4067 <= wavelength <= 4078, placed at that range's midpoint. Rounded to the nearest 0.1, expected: -2.8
